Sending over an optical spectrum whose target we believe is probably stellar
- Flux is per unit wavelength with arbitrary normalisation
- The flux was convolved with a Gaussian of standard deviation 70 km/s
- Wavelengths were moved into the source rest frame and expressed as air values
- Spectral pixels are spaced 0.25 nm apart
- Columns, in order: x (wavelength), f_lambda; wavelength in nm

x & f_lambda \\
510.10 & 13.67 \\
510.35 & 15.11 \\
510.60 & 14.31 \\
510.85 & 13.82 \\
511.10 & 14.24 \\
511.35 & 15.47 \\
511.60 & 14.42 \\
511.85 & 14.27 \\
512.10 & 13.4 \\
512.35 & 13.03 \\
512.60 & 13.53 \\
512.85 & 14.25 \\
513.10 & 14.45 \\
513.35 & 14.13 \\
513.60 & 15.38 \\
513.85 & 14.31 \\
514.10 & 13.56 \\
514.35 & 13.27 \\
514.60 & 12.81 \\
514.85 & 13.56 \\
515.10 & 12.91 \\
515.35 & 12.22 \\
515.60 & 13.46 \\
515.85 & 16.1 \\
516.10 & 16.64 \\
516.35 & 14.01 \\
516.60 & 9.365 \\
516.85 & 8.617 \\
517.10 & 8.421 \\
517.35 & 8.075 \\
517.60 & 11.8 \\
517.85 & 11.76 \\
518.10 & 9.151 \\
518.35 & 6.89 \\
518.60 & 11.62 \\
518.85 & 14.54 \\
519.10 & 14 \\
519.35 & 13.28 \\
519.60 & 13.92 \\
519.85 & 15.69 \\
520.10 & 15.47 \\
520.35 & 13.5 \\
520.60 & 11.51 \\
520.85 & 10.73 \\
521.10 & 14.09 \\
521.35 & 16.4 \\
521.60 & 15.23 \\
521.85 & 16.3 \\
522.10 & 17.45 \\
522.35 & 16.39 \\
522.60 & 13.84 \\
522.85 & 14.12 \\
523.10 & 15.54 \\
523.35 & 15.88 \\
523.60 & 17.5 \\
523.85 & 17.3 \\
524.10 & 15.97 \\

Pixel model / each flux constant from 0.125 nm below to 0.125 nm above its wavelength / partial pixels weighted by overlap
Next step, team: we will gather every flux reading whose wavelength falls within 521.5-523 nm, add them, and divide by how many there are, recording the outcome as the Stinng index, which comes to 15.6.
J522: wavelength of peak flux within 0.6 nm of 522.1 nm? 522.10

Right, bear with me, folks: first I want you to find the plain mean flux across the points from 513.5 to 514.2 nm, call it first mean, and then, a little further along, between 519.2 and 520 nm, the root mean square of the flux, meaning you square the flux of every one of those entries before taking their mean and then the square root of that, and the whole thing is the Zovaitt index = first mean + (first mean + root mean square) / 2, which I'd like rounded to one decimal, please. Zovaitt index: 28.8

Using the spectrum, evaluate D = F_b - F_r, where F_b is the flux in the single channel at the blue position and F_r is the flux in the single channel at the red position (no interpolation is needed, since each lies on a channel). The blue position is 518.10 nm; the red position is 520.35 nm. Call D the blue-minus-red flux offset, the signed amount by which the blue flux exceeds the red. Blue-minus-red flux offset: -4.3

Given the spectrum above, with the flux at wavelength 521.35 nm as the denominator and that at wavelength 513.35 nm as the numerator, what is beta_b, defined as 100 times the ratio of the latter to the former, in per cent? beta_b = 86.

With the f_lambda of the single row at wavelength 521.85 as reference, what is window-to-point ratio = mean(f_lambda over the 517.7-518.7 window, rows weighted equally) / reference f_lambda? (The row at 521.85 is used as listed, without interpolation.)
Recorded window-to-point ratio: 0.60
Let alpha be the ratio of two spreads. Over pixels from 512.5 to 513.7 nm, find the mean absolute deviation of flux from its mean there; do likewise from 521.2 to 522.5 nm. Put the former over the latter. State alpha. 1.0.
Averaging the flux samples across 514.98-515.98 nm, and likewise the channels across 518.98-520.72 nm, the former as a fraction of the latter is 0.98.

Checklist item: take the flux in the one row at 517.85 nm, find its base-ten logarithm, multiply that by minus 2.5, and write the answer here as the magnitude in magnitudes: -2.7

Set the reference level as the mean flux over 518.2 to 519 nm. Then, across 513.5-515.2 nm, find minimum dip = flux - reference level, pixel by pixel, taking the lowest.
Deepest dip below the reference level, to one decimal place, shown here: 1.8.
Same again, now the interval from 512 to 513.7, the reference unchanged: 2.0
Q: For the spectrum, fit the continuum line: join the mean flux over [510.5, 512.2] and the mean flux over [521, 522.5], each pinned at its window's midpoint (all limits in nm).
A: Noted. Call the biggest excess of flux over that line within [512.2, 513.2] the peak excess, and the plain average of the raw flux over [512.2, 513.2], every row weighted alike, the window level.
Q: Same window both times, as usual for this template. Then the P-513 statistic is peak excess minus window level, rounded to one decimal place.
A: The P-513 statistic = -13.9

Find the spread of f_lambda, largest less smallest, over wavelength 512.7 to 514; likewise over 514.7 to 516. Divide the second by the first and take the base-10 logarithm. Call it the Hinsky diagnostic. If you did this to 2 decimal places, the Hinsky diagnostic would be 0.49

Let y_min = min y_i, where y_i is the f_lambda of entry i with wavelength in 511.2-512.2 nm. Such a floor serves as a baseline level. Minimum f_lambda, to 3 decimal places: 13.400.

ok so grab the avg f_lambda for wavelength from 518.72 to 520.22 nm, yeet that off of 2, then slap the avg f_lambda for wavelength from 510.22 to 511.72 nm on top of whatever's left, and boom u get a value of 2.1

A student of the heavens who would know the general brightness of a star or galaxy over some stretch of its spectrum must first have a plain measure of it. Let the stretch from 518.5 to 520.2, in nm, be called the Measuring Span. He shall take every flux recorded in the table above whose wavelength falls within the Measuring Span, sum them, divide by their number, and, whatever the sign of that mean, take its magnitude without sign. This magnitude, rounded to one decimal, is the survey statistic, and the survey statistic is 14.1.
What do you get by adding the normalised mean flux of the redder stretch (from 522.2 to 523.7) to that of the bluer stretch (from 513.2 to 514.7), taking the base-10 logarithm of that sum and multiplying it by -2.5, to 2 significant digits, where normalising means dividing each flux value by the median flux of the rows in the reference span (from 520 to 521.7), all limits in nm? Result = -0.80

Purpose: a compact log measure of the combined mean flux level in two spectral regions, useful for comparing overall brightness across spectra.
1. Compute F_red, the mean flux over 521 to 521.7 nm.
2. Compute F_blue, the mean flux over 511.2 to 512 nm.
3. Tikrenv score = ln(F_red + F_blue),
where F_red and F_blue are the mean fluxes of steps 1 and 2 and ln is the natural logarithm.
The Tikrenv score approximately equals 3.40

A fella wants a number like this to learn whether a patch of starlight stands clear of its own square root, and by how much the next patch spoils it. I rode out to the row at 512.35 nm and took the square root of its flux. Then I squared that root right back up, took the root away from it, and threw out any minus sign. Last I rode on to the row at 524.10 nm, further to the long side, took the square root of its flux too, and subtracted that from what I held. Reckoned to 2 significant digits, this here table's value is 5.4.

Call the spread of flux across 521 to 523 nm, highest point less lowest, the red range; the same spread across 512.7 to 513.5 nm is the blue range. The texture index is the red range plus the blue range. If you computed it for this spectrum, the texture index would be 3.9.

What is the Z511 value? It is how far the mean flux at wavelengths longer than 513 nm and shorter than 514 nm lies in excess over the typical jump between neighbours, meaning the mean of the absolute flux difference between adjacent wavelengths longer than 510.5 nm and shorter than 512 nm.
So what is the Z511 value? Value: 13.9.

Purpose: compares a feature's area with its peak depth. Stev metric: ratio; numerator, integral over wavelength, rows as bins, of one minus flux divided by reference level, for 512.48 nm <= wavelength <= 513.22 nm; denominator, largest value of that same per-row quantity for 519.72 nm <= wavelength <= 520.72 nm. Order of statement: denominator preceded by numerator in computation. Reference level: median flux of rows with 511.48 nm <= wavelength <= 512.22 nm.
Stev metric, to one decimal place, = 0.1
